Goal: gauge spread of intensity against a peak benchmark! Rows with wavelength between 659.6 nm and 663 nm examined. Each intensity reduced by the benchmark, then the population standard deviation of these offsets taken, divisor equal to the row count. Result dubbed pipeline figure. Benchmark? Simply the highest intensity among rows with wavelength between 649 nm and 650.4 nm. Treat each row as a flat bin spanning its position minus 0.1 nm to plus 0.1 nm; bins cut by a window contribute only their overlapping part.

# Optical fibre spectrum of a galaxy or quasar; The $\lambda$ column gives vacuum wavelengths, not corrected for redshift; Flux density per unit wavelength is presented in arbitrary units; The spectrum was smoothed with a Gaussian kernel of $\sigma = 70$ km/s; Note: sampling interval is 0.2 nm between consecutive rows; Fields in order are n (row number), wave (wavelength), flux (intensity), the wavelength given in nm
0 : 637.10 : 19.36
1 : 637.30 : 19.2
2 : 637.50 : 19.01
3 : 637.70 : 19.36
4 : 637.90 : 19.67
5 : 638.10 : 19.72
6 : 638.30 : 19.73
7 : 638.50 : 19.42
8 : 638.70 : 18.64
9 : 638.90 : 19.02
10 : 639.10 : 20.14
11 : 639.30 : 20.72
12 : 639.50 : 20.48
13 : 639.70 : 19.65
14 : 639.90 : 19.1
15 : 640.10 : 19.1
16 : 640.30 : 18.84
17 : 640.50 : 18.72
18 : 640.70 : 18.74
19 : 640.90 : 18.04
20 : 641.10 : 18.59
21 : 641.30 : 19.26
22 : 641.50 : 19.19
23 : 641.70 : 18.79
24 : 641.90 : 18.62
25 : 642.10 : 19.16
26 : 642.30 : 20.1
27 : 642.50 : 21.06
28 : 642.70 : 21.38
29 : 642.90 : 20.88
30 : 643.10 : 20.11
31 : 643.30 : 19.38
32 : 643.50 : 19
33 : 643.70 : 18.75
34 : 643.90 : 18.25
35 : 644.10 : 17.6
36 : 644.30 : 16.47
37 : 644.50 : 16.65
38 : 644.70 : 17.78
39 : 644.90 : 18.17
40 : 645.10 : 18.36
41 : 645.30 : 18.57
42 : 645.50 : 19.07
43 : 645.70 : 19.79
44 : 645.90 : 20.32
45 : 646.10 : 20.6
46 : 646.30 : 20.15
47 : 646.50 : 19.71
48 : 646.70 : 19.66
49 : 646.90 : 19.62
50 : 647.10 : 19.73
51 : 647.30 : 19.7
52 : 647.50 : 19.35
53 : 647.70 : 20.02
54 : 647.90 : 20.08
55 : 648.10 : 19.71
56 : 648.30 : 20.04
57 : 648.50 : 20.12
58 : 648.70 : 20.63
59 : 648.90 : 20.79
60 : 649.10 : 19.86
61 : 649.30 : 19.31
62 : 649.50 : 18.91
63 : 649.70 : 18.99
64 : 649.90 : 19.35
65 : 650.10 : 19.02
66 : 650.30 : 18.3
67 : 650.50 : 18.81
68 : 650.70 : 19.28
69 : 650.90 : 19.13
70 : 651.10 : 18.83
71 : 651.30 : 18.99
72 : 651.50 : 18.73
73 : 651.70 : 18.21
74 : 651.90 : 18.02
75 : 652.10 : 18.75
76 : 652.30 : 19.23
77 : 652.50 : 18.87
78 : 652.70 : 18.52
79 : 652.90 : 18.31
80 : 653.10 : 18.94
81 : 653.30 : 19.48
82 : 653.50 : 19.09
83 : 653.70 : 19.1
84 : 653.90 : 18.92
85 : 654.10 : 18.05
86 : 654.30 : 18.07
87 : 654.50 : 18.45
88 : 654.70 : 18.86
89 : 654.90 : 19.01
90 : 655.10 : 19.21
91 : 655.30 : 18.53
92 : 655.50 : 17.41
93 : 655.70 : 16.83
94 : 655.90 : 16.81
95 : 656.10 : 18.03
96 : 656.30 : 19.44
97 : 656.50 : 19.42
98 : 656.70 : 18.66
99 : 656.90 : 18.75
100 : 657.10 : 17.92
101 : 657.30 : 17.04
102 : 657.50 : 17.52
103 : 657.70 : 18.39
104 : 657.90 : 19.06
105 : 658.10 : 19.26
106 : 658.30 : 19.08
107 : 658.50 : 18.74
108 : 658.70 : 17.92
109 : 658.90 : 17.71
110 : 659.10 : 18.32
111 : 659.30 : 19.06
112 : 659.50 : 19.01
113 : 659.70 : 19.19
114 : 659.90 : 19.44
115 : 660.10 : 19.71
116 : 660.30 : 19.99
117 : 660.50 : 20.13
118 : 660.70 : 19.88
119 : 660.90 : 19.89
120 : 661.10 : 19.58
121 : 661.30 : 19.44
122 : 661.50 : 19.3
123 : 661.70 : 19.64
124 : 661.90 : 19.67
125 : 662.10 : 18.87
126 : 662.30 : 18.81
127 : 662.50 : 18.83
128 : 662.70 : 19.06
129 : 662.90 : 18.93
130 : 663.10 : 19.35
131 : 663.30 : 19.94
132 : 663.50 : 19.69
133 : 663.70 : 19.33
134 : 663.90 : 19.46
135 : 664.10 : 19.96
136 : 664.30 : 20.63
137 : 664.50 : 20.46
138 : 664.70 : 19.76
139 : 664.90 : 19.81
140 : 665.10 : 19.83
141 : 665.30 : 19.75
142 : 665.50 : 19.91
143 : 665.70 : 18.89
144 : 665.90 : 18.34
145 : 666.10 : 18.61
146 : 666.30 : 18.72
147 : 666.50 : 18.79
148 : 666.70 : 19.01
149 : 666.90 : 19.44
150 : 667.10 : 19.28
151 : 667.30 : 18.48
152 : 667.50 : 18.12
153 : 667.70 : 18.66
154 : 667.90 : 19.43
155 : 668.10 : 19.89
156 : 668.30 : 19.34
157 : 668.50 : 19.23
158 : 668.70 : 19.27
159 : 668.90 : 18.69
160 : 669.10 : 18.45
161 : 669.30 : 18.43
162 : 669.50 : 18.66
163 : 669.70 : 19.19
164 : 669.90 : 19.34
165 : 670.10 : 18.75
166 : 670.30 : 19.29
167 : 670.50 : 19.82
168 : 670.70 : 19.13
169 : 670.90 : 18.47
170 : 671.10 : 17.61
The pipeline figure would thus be 0.42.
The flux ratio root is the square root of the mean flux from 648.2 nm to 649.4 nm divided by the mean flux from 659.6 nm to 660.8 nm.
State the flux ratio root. 1.01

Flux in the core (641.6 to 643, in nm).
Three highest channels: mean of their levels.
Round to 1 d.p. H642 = 21.1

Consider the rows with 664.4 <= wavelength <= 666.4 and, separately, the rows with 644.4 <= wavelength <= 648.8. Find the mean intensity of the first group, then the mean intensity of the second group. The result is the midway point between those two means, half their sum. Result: 19.4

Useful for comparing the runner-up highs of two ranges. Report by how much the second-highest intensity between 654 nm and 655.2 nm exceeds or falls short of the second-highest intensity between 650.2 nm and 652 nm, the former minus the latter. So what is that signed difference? -0.12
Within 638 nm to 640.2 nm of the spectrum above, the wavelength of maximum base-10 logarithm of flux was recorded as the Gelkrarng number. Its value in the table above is 639.30 nm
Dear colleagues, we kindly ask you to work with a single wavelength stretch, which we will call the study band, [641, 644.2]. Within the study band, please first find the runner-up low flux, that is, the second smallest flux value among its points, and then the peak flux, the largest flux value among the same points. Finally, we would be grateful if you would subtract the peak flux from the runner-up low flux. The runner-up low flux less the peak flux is -3.1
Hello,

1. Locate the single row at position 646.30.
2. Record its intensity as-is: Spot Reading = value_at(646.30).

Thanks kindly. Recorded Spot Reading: 20.15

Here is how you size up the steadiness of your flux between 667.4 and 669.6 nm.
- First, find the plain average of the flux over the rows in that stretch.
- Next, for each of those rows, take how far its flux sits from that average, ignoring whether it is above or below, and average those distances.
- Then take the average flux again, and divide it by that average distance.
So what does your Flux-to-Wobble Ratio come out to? 41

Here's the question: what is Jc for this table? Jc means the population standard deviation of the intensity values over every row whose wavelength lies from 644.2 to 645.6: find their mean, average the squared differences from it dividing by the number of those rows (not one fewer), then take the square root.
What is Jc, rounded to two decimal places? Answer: 0.90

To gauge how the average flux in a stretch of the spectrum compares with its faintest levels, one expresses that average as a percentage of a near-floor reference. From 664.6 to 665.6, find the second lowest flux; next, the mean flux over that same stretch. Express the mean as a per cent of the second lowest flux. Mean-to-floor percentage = 100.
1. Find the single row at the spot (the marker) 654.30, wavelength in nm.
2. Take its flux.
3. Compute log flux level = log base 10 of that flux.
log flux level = 1.26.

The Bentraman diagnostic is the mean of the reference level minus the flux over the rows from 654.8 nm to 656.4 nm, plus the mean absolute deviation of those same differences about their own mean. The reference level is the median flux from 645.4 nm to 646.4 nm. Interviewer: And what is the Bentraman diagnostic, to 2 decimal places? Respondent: 2.88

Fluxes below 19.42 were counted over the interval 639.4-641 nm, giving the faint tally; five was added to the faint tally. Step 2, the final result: 11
